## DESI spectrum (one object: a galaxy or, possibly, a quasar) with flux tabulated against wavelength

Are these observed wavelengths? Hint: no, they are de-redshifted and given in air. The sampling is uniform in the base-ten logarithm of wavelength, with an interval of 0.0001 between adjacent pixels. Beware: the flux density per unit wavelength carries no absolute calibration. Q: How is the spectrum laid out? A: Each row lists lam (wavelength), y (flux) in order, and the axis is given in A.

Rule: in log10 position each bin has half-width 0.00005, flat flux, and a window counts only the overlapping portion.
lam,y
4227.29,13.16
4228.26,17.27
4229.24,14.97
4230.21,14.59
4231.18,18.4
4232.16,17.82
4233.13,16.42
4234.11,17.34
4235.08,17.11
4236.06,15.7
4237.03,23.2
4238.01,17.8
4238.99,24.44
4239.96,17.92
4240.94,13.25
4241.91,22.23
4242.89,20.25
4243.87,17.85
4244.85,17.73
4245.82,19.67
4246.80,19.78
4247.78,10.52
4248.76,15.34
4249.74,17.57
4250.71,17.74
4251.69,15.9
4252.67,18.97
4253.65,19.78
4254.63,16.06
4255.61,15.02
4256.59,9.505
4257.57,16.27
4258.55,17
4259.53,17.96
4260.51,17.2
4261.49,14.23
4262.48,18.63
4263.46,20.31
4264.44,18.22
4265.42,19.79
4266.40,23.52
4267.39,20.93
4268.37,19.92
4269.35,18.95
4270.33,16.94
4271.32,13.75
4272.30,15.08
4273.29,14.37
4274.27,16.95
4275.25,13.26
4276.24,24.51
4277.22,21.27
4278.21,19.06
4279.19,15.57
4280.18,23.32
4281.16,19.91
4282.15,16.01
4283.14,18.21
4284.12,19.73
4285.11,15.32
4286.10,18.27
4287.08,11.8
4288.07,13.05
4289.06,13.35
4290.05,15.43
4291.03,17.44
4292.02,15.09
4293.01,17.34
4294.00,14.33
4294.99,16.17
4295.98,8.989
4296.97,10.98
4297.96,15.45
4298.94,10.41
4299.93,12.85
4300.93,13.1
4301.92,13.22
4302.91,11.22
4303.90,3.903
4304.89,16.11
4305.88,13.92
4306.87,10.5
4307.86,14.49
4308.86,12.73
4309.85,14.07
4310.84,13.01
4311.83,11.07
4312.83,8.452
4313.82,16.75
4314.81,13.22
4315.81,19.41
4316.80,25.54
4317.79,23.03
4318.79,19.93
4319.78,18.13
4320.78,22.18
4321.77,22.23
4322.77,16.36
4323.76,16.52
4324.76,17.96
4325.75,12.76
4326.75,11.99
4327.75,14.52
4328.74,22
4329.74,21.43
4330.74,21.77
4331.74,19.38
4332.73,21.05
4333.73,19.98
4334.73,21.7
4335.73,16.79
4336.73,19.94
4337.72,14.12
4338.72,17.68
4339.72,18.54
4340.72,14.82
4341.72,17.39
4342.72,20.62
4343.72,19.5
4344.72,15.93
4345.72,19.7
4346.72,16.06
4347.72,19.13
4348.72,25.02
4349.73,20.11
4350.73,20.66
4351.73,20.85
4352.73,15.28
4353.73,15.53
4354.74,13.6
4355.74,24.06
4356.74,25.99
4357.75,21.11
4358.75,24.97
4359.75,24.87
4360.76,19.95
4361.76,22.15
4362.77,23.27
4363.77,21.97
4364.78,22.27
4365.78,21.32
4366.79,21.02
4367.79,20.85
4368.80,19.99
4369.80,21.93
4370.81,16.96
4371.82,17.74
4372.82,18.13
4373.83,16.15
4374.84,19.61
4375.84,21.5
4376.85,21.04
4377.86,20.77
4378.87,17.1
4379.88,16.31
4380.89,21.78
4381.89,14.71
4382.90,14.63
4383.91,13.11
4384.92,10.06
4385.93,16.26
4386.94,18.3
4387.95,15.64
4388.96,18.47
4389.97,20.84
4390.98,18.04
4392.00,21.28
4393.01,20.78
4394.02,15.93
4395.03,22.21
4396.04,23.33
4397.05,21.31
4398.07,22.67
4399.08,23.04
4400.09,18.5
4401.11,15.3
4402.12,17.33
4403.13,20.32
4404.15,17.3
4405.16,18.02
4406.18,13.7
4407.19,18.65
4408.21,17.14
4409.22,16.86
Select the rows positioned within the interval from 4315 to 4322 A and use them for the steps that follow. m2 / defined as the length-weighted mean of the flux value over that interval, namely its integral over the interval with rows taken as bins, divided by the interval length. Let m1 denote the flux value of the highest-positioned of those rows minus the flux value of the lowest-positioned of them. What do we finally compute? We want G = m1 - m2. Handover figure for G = -18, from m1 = 3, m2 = 21.1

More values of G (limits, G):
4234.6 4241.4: -22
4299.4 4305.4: -8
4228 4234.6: -17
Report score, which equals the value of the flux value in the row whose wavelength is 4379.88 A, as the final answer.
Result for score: 16.31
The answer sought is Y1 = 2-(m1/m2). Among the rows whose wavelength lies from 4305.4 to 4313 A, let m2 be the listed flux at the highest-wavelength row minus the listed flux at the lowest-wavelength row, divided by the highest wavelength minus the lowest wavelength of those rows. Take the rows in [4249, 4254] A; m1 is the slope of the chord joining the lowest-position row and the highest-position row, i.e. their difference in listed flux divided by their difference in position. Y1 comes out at 2.7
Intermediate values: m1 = 0.6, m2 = -0.8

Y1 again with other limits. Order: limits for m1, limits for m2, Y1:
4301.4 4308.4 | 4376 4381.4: 0.8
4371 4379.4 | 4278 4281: 2.0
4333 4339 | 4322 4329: 2.5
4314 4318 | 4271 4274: -8.5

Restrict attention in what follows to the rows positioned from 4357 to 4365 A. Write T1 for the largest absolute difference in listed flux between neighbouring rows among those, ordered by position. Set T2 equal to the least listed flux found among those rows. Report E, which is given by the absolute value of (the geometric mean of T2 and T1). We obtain 9.9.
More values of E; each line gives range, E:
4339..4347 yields 7.5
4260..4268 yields 7.9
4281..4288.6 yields 8.7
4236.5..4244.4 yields 10.9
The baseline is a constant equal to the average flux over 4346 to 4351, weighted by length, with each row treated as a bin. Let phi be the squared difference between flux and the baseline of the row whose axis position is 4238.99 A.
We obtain 19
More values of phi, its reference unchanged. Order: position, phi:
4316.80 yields 29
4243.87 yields 5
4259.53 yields 5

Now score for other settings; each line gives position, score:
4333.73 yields 19.98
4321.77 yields 22.23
